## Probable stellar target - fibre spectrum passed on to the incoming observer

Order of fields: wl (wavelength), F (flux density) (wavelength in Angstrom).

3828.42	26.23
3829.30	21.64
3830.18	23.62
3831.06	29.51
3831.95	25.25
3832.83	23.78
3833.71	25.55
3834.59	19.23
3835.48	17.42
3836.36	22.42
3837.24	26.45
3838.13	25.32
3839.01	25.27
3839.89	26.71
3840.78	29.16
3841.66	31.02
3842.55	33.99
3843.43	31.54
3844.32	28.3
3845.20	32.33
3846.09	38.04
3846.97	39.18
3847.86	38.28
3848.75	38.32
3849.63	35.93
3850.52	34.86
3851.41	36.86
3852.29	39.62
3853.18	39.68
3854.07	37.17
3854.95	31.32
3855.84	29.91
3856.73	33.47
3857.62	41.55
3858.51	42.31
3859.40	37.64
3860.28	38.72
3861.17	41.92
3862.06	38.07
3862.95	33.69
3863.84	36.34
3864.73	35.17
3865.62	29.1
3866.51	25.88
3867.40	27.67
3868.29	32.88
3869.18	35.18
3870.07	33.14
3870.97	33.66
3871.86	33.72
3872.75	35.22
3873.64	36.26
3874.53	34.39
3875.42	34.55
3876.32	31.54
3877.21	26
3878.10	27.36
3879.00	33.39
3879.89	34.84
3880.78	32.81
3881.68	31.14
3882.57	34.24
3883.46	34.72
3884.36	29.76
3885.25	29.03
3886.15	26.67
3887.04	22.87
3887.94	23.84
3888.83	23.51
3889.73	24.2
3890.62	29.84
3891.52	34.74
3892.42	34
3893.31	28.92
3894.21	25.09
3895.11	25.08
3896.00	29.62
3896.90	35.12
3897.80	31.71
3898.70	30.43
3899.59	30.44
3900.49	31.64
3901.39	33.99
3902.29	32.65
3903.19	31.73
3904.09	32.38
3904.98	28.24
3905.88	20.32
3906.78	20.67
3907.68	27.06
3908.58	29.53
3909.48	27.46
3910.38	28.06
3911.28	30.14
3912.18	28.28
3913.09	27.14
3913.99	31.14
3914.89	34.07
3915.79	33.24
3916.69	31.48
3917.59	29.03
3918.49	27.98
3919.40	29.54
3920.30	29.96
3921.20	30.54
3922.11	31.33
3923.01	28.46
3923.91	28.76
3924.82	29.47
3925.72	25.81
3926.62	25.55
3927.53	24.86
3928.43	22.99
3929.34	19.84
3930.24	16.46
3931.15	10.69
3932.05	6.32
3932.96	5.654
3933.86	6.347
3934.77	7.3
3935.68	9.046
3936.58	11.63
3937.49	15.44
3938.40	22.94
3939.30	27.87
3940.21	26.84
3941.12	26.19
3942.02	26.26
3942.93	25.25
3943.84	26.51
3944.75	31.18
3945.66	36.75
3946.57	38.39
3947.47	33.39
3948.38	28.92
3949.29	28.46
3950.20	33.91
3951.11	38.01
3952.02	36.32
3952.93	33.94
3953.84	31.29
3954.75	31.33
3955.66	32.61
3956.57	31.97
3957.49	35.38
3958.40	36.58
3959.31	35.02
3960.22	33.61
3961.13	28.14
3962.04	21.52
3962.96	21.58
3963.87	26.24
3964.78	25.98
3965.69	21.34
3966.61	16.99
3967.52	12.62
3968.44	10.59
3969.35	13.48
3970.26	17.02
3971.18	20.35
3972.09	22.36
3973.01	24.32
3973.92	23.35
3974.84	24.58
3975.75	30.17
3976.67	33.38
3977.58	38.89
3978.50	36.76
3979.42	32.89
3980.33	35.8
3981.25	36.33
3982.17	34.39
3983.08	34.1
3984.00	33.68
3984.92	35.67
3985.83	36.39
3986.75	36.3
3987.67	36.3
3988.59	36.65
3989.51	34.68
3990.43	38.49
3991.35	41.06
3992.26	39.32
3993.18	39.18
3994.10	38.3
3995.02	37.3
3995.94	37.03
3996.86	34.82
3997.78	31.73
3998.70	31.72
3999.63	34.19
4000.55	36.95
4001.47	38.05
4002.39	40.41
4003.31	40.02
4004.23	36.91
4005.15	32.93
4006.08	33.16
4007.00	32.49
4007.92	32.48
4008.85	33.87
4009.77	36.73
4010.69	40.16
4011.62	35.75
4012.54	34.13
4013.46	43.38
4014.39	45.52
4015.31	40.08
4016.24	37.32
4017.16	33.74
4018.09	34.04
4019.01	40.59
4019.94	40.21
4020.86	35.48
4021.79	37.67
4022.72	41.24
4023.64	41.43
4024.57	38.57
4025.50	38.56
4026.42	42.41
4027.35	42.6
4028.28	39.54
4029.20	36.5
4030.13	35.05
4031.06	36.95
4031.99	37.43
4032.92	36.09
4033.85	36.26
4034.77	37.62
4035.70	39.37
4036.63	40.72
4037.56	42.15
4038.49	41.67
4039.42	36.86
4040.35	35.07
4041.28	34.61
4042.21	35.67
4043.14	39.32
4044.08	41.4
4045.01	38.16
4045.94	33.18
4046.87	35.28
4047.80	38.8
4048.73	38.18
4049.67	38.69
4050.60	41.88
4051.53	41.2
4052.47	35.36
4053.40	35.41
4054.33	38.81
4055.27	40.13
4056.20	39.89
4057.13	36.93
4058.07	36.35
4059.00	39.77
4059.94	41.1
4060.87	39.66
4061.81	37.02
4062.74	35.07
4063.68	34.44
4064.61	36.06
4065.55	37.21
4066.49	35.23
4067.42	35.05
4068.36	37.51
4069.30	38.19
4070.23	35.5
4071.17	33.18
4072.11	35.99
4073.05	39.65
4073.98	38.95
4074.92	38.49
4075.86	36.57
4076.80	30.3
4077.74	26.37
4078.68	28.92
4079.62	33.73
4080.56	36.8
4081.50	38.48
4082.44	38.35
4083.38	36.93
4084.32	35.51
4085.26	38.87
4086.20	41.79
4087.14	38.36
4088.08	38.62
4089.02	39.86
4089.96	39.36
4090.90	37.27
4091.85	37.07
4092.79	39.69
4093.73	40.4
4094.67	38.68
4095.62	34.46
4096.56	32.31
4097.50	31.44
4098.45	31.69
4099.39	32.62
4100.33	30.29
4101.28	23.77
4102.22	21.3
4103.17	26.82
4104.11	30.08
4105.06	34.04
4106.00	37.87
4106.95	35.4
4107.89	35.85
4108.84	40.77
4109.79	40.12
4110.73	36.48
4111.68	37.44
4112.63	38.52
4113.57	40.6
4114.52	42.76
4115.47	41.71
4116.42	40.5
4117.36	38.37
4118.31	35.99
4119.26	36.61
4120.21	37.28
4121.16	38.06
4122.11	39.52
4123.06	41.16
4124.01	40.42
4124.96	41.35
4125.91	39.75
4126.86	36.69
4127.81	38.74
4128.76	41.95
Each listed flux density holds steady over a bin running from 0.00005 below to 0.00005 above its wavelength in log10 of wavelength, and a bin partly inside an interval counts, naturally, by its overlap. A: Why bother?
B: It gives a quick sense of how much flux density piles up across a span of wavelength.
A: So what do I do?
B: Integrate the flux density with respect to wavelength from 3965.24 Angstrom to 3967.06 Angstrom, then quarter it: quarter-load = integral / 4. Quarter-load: 9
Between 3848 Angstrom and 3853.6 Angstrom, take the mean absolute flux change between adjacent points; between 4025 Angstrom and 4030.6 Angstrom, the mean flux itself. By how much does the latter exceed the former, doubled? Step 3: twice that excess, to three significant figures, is 74.9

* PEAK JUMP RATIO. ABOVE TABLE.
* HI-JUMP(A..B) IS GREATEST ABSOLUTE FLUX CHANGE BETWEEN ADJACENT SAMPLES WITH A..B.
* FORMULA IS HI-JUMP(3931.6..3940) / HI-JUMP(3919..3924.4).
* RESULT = 2.6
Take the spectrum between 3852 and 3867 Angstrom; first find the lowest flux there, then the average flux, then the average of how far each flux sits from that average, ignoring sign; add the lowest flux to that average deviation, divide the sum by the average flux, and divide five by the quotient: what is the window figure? 6.0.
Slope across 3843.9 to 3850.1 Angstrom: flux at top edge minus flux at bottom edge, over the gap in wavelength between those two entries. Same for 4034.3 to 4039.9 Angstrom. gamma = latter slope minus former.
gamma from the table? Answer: -1.6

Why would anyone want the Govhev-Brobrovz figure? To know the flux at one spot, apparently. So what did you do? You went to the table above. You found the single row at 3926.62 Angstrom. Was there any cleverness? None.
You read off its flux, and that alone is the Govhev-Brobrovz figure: 25.55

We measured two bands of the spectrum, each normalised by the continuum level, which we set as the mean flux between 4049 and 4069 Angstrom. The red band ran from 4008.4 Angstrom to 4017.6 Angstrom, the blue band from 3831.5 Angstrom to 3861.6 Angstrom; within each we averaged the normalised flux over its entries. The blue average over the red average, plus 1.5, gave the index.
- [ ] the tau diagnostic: 2.35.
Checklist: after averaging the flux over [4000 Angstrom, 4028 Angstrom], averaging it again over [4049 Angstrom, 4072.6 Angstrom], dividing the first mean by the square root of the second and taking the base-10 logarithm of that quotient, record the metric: 0.792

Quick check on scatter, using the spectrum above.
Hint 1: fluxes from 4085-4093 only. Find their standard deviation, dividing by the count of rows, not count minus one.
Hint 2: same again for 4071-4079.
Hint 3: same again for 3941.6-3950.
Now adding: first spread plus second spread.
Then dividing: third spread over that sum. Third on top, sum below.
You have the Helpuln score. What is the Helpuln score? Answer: 0.76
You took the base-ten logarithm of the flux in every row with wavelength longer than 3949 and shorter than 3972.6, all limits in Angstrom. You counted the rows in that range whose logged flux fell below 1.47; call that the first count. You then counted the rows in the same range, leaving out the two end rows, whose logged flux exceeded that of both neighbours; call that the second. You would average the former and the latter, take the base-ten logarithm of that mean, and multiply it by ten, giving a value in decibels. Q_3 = 10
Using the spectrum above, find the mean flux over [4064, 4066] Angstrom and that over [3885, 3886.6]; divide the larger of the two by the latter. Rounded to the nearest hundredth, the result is 1.32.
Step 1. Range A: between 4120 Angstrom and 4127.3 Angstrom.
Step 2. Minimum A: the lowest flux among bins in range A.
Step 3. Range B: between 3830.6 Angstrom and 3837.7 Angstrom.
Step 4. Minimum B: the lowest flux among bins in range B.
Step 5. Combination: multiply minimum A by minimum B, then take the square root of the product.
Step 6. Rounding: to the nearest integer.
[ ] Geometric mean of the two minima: 25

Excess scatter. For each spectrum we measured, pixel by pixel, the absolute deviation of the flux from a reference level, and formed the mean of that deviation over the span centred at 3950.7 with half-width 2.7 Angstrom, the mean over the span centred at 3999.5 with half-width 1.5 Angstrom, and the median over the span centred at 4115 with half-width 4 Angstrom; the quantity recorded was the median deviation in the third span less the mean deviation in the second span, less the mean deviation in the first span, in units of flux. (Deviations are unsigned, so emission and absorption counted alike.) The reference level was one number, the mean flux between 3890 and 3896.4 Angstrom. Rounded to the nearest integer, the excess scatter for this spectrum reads 1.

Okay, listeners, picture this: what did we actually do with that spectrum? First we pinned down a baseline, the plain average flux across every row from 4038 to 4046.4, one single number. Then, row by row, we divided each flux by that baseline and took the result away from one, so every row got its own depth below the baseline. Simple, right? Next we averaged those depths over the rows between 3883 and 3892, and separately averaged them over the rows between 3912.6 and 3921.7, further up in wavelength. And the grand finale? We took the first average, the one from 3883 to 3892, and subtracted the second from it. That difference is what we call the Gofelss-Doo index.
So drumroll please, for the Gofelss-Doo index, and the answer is 0.07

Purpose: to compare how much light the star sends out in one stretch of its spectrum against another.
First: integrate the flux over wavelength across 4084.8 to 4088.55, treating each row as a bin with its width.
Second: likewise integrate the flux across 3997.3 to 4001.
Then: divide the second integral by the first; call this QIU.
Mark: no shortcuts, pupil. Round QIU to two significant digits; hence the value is 0.84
